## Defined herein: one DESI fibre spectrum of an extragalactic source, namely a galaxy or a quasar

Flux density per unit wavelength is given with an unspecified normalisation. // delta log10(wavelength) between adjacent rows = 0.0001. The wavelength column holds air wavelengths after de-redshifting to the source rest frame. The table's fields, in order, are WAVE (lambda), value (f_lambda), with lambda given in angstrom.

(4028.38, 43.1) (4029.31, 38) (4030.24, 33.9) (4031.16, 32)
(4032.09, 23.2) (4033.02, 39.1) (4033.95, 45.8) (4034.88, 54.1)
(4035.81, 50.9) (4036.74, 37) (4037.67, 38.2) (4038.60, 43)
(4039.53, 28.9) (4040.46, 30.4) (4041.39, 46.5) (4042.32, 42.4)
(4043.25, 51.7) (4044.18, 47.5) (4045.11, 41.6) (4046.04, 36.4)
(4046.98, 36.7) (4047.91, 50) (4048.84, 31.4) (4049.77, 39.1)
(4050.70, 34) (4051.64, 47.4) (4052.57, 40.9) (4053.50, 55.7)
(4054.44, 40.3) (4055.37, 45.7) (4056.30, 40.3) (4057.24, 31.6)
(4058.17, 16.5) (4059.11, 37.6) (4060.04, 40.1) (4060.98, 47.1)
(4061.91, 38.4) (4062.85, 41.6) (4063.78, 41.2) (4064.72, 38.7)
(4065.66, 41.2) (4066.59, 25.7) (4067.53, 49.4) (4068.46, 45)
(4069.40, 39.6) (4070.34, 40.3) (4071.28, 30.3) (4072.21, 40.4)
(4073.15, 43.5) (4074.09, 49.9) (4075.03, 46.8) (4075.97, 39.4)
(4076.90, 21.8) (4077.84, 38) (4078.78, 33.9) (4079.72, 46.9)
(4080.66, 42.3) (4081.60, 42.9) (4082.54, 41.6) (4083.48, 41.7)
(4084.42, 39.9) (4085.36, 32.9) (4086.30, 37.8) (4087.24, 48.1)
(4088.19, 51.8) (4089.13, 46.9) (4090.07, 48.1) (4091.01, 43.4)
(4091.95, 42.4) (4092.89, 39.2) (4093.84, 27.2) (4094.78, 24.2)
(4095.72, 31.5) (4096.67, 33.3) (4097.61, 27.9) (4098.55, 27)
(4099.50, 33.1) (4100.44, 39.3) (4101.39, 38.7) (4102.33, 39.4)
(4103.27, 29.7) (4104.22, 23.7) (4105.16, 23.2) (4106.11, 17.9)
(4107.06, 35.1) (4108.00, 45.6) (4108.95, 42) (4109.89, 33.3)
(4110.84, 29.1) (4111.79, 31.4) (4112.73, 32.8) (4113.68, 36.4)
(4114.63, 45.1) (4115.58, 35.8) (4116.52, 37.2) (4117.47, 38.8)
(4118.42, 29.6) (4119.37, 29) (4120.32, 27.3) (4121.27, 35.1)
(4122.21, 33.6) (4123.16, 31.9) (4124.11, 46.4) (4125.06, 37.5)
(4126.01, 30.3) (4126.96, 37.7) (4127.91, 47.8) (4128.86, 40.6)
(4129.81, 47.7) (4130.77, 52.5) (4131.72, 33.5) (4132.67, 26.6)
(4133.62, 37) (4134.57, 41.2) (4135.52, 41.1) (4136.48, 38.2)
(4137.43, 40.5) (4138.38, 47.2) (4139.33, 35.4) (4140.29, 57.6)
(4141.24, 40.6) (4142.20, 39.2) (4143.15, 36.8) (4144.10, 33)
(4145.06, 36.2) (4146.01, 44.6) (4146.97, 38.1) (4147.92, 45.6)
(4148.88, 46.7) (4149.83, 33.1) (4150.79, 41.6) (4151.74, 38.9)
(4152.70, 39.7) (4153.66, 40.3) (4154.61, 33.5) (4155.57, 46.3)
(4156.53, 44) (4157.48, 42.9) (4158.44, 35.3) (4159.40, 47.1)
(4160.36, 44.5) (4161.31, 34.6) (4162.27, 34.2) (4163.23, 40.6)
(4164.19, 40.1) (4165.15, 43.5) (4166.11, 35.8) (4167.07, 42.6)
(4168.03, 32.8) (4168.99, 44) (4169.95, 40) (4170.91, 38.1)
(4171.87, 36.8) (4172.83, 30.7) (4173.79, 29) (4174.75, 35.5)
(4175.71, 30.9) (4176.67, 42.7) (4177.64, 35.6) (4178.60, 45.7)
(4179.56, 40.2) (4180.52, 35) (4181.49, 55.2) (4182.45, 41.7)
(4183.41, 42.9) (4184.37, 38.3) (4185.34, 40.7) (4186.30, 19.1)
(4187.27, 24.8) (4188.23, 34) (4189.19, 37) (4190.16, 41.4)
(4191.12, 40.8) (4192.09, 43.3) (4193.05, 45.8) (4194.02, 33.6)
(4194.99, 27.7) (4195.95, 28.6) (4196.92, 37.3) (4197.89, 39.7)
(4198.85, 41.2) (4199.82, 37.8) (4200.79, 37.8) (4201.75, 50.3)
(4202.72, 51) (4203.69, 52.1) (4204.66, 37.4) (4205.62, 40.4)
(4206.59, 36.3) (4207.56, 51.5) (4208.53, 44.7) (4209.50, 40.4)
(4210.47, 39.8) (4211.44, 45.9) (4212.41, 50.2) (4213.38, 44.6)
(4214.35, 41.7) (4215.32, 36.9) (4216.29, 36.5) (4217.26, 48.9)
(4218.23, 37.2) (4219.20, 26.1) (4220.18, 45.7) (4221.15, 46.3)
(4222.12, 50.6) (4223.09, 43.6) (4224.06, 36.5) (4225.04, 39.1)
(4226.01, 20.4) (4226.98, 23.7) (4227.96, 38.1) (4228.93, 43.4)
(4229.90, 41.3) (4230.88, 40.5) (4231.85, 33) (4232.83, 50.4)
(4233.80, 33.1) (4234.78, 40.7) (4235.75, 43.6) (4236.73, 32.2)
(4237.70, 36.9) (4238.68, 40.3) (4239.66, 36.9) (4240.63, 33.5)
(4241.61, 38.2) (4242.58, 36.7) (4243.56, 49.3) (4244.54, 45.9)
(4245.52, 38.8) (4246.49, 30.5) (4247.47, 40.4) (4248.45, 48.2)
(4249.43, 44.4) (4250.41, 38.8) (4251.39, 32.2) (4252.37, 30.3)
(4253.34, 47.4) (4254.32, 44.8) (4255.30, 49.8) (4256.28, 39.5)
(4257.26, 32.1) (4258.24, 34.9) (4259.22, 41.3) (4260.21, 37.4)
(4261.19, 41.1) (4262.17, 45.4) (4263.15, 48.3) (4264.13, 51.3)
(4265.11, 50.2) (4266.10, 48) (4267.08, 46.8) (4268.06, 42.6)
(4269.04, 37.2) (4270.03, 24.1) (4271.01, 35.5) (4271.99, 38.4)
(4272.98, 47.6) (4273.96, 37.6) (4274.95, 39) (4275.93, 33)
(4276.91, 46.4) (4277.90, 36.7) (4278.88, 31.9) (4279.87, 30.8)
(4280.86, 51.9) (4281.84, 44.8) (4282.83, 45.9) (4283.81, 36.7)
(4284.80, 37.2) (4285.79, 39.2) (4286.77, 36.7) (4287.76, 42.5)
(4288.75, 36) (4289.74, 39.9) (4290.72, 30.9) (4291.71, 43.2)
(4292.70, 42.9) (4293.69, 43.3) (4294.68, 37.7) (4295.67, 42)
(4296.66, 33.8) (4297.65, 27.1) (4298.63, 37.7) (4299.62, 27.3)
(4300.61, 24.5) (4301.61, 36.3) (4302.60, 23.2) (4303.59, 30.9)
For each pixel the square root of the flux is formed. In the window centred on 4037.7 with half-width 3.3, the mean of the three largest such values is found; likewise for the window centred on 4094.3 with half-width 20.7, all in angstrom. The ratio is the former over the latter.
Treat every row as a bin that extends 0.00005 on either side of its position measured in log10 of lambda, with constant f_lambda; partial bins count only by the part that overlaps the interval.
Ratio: 0.99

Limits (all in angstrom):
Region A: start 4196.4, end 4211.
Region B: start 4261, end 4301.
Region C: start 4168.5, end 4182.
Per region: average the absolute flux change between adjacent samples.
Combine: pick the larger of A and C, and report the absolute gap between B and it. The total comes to 0.68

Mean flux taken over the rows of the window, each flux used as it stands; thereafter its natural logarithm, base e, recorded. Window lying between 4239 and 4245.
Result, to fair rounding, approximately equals 3.69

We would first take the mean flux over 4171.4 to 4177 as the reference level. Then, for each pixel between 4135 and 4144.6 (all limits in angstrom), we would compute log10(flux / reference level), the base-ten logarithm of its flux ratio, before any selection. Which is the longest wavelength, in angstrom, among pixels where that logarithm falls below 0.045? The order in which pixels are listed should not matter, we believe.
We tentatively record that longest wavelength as 4144.10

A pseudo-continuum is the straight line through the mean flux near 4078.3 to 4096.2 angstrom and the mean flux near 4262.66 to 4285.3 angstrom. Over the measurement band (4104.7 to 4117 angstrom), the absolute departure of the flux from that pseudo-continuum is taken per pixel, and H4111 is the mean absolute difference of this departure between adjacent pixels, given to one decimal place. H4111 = 3.8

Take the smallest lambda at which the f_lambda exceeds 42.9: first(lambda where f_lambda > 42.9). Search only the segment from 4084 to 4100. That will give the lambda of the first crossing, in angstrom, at 4087.24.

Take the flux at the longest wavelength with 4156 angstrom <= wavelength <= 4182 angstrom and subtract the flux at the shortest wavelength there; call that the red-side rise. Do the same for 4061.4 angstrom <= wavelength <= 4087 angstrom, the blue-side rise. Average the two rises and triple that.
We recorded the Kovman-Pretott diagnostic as 16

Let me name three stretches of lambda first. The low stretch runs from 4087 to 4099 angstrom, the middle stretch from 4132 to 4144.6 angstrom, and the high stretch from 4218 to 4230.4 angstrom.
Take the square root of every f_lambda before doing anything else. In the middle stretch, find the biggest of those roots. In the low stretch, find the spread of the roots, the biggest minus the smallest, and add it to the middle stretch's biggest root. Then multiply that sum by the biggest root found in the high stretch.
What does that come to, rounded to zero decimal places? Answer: 70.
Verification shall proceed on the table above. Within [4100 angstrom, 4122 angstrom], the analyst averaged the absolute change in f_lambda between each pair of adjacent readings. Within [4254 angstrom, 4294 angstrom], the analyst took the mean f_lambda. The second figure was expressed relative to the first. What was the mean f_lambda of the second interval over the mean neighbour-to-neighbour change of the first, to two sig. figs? 7.8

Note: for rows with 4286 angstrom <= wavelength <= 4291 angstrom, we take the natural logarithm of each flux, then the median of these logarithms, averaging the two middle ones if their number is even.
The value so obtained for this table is 3.60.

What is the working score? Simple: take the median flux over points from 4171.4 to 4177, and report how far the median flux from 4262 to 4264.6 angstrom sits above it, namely 15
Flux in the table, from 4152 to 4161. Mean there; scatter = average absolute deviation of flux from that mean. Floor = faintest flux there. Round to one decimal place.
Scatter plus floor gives 37.3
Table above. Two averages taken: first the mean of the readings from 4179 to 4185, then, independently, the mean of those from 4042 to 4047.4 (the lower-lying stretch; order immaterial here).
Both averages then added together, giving 85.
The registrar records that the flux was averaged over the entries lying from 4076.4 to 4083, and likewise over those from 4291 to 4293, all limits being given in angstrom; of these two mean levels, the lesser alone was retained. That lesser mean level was 38.2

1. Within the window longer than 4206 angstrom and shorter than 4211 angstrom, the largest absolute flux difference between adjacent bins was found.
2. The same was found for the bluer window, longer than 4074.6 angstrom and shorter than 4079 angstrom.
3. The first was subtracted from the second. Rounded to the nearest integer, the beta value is 2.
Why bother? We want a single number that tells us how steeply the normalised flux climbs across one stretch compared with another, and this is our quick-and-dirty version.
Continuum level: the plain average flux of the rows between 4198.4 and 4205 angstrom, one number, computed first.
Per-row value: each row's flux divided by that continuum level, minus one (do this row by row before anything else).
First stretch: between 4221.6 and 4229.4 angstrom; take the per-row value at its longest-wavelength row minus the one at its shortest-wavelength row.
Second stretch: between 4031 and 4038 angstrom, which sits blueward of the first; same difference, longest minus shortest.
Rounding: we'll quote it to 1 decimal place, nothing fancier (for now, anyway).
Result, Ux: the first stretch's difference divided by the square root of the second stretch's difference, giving -0.4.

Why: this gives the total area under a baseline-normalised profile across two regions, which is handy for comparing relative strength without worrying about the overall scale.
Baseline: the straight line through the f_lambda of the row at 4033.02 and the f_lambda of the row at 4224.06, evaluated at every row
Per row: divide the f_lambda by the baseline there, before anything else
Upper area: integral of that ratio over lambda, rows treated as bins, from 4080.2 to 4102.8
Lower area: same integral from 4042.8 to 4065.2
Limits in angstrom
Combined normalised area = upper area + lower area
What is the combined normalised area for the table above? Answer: 46.0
